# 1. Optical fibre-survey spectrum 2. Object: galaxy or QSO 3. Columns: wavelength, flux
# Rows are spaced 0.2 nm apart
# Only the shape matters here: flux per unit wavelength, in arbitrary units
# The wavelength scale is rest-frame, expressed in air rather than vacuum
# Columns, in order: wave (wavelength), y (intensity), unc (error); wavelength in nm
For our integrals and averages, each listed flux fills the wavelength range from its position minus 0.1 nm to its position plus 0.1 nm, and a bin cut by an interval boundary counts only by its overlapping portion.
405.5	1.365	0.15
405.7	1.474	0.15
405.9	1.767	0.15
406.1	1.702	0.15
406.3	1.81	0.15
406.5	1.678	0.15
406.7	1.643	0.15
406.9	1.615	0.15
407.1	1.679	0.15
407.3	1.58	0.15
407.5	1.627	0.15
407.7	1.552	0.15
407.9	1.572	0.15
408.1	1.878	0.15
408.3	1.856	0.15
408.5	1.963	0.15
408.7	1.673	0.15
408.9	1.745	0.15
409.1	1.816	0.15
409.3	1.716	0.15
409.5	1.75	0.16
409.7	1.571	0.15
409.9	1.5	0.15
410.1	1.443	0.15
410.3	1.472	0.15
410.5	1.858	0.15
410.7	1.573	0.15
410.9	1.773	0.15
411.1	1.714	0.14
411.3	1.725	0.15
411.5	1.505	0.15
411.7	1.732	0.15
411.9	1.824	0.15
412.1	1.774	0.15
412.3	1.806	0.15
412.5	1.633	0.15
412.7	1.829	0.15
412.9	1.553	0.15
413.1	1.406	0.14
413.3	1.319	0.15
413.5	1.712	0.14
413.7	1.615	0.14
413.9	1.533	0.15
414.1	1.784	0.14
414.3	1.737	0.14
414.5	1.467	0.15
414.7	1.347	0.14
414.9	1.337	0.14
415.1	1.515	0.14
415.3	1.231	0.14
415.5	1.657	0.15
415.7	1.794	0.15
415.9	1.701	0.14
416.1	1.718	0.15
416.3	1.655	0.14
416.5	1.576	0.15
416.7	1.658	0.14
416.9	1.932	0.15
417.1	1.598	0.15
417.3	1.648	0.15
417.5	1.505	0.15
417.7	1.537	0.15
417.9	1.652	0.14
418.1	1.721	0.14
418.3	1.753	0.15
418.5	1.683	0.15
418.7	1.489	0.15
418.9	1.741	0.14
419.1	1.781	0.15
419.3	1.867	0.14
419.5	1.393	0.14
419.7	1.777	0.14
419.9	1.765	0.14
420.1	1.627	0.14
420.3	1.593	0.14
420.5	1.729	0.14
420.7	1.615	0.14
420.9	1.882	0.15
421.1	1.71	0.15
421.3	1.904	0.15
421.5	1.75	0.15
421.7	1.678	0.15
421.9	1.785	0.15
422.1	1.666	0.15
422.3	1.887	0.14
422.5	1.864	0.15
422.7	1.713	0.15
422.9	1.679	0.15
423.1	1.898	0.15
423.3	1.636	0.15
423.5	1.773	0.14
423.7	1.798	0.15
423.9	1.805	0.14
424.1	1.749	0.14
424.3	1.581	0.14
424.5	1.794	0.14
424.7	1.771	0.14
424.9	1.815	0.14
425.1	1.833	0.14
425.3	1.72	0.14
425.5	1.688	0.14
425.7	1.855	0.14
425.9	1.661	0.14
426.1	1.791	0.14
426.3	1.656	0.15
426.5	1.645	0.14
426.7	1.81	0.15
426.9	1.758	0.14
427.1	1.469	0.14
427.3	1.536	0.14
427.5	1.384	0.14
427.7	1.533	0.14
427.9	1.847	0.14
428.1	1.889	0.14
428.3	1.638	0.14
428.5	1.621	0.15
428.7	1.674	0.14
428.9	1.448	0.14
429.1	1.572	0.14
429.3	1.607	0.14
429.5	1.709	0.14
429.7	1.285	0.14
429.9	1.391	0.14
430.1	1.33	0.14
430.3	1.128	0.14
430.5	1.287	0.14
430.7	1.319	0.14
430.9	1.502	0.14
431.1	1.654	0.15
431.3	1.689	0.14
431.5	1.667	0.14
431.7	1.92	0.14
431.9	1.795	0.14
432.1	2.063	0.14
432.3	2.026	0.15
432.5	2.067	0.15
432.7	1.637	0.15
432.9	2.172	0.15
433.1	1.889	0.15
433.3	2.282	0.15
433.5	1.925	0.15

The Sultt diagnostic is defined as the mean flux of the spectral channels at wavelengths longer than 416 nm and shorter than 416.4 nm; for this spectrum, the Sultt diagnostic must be 1.69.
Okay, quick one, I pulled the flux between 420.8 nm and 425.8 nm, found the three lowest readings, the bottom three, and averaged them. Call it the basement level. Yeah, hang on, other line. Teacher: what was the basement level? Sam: 1.63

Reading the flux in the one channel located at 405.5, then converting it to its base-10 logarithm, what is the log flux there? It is 0.14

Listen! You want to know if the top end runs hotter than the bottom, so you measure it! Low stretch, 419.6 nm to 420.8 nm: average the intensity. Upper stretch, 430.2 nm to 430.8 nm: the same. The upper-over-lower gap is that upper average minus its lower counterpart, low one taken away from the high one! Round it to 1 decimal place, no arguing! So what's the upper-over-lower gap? -0.4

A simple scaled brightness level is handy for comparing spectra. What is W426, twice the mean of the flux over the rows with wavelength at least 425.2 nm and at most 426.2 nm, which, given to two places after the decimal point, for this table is 3.49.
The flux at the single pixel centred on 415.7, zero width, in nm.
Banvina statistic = 1.794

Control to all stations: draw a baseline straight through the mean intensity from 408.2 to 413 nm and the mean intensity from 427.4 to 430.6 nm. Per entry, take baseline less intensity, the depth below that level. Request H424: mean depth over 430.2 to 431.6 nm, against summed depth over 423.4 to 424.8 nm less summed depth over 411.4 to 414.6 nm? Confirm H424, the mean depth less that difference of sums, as 1.9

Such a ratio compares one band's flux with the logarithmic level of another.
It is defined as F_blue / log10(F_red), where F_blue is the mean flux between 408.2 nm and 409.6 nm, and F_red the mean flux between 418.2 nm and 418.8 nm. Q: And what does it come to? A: 8.3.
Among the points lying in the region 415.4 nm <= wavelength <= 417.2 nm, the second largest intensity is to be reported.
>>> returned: 1.794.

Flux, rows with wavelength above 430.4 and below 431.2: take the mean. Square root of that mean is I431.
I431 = 1.20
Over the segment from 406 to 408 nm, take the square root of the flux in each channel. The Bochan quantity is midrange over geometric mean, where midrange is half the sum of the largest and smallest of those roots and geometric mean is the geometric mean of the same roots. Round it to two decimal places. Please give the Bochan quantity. 1.01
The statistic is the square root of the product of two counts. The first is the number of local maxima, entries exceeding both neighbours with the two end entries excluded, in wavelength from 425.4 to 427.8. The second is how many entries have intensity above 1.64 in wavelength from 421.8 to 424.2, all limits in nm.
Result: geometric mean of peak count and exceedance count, 6.63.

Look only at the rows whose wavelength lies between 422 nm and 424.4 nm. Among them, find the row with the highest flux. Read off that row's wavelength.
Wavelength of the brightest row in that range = 423.1 nm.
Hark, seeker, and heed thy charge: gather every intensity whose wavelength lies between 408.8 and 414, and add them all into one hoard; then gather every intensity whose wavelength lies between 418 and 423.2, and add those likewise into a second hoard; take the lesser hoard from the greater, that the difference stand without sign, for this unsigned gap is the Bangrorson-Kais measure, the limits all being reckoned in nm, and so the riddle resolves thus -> 2.1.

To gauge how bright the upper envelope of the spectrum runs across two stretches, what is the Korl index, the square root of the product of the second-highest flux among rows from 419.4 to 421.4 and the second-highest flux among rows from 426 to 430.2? 1.864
